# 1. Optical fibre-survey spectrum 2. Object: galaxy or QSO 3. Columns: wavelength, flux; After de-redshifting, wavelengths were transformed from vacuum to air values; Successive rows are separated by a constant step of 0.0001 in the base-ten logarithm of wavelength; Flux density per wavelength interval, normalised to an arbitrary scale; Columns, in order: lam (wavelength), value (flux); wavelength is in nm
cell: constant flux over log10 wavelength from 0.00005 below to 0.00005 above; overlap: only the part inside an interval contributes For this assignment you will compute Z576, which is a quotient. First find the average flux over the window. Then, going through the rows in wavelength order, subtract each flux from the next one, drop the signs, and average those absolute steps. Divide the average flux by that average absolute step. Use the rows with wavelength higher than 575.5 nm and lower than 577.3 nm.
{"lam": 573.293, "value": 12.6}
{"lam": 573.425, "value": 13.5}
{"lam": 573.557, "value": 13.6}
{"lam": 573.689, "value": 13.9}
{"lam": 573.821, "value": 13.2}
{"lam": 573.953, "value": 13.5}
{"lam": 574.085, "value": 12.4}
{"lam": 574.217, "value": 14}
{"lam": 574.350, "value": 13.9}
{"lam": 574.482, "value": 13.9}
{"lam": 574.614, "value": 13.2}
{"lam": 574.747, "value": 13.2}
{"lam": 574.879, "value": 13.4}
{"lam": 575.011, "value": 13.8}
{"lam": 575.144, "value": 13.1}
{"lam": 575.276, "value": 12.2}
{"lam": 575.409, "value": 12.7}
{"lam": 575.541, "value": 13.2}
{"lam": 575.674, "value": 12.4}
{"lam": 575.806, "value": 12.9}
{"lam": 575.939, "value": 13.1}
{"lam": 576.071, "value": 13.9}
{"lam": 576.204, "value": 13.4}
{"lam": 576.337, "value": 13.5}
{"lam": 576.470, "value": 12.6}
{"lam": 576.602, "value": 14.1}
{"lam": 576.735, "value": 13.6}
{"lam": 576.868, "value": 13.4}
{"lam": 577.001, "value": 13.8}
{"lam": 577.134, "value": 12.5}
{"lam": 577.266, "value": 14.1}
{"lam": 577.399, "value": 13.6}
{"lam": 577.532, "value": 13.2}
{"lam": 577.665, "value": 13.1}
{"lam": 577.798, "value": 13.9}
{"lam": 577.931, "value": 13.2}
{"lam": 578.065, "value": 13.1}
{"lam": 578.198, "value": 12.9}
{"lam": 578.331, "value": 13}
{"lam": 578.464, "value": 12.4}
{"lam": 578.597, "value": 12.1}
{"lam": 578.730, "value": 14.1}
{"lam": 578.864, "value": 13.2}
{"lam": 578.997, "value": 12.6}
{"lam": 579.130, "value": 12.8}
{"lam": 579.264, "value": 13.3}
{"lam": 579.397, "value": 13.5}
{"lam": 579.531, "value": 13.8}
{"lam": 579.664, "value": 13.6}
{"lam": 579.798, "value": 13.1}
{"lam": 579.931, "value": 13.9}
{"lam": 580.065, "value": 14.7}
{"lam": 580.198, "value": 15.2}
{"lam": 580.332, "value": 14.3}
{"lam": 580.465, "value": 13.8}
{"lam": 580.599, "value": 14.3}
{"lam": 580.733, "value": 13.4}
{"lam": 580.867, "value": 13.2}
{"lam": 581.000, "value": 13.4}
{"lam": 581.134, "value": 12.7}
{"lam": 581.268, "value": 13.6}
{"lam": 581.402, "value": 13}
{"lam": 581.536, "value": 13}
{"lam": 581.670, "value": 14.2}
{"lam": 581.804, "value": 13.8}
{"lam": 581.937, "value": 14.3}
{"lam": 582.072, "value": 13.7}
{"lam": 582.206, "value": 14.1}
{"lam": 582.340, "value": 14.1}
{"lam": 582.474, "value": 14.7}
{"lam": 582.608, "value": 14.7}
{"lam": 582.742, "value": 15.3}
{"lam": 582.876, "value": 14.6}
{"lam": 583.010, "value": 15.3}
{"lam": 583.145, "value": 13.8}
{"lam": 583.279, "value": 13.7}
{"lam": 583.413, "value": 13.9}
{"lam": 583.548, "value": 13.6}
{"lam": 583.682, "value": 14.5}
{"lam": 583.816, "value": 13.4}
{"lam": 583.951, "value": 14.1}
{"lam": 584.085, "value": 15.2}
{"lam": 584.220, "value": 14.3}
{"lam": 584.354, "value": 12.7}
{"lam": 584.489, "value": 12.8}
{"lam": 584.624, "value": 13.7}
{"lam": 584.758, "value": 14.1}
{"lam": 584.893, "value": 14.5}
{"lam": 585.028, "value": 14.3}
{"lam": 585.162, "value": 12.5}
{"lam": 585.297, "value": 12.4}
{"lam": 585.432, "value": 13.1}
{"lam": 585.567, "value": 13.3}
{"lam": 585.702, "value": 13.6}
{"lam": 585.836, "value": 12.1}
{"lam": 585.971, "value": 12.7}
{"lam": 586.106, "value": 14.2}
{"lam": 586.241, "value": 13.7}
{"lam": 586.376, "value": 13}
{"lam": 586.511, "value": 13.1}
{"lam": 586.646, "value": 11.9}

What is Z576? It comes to 18.6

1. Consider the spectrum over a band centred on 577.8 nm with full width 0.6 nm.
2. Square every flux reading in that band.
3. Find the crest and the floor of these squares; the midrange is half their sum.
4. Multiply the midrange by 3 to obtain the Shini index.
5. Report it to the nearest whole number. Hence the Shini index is 547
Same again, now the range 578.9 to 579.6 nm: 524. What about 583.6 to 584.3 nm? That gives 616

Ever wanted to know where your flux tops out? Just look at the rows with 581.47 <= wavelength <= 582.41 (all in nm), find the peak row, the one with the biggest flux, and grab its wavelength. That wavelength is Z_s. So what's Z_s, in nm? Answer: 581.937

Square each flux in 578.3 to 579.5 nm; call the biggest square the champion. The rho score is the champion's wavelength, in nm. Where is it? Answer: 578.730 nm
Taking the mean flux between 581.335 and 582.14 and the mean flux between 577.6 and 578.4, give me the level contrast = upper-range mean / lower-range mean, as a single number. 1.04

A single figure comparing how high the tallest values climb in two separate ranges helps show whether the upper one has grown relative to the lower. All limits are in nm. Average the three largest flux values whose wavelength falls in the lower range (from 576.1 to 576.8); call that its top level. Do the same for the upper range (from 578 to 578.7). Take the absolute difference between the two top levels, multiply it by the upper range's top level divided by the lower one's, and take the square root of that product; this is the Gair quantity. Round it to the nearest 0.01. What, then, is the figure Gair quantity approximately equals 0.83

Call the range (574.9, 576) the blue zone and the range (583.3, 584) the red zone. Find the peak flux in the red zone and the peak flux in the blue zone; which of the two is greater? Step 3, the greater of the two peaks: 14.5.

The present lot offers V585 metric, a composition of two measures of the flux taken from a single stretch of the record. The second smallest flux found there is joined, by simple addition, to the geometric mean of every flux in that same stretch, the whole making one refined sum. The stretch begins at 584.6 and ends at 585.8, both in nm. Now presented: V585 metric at 26.0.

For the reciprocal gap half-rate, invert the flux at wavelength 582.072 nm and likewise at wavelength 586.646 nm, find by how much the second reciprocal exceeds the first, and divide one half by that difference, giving 45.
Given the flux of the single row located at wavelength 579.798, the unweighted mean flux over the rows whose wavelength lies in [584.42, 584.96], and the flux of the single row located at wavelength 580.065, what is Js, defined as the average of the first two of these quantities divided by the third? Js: 0.91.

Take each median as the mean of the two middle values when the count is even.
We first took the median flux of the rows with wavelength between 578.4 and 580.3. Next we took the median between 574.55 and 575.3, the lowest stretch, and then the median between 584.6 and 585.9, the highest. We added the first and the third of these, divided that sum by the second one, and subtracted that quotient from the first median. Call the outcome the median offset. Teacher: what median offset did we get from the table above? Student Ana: 11.4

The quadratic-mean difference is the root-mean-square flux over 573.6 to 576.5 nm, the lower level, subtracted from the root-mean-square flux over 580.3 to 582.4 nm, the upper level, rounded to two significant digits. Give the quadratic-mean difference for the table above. 0.43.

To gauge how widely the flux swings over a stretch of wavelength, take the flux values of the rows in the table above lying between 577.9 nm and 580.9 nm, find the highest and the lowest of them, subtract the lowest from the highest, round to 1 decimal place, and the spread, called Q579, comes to 3.1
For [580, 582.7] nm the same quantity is 2.5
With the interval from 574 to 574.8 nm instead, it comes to 1.6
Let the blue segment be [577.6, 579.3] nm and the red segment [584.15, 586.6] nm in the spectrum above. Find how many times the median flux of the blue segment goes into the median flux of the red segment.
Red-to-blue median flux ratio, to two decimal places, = 1.01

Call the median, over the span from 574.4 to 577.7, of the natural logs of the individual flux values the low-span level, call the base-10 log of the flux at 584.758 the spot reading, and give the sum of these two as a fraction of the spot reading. 3.25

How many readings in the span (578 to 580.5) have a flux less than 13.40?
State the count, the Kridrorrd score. 10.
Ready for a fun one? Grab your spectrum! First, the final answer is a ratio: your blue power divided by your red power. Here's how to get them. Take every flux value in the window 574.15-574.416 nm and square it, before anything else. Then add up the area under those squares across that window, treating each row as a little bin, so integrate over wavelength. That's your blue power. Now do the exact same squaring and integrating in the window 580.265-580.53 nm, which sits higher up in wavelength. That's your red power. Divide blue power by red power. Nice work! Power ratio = 0.98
